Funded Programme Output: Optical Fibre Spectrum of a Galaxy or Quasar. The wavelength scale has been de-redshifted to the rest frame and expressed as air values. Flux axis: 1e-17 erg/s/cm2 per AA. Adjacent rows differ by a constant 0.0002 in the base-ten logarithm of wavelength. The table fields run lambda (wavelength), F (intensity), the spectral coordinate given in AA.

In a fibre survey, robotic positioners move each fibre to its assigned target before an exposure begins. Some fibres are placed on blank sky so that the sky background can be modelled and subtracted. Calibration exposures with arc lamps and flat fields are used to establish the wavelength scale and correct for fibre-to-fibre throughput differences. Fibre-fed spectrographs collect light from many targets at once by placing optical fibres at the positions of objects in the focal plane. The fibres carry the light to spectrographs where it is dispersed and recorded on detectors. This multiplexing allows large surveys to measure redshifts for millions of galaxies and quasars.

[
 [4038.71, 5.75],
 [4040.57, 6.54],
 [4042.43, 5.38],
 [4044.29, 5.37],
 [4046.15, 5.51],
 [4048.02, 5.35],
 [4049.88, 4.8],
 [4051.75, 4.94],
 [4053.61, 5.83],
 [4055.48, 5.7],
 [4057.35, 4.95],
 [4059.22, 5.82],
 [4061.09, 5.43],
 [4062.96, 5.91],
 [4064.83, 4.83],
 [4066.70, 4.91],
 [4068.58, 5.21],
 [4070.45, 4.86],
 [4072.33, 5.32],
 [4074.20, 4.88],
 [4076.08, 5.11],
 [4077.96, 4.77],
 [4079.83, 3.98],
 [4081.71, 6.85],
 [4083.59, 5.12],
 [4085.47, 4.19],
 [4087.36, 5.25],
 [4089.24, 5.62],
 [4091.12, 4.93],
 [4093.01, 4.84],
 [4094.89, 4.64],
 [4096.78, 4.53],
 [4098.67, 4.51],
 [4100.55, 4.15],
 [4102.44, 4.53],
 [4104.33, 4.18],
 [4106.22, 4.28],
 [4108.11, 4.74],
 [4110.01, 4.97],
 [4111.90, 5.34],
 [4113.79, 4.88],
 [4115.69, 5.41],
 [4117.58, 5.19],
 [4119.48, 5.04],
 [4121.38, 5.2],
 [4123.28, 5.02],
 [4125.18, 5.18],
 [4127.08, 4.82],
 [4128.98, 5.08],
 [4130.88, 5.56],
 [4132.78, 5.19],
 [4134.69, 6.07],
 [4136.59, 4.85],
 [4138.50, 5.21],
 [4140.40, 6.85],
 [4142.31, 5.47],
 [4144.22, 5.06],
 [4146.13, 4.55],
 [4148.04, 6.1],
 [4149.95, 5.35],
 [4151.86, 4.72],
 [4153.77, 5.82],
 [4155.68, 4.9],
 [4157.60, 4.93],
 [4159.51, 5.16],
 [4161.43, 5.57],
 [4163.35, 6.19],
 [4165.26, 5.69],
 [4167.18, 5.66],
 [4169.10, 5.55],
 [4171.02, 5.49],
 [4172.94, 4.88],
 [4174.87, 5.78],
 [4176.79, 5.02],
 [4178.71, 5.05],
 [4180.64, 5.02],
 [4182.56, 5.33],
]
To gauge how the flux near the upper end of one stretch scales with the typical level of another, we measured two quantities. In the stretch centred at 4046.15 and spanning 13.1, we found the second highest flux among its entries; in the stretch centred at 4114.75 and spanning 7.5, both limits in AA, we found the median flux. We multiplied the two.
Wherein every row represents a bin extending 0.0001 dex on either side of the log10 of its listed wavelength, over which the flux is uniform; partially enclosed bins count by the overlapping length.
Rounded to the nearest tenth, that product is 29.0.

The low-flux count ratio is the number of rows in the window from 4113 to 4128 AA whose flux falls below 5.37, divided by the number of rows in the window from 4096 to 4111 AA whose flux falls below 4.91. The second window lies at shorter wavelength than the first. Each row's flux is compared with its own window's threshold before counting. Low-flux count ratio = 1.0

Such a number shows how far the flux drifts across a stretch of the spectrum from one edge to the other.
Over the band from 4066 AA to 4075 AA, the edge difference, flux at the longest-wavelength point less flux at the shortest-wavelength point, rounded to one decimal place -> 0.0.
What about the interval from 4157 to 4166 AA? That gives 0.8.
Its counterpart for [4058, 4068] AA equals -0.9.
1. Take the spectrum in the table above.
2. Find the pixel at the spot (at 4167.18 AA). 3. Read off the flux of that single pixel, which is 5.66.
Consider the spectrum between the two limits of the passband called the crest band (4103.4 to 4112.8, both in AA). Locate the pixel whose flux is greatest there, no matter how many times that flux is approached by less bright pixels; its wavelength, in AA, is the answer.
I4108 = 4111.90 AA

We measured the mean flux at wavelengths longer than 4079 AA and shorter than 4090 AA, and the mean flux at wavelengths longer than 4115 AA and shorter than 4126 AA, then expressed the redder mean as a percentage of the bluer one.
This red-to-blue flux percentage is 100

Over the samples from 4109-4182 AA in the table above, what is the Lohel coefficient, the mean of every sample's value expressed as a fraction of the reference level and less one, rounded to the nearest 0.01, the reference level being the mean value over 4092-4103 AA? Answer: 0.17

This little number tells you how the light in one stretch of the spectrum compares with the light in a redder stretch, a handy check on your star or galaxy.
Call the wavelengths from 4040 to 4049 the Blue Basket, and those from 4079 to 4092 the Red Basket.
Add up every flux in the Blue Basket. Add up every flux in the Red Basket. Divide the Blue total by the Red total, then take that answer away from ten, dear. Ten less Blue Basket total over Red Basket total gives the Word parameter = 9.2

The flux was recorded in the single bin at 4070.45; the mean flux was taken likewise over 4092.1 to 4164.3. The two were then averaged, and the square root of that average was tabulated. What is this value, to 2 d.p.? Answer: 2.23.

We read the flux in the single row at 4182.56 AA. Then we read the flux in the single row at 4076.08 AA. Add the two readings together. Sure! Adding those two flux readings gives 10.4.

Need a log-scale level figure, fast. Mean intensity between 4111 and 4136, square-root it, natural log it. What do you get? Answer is 0.827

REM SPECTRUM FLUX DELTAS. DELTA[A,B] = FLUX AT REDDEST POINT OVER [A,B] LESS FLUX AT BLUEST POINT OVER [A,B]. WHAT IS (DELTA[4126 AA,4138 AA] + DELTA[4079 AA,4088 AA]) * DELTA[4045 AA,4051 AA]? -0.9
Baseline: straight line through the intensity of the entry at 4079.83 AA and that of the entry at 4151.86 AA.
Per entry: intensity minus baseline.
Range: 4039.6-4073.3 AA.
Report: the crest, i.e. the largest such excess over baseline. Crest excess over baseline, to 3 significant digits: 2.96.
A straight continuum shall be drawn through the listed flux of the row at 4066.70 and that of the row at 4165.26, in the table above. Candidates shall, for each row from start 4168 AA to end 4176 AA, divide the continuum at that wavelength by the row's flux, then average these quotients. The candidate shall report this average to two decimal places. 1.06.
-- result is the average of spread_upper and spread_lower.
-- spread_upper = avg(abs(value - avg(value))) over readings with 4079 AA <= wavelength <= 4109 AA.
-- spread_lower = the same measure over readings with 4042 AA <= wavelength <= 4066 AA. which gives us 0.402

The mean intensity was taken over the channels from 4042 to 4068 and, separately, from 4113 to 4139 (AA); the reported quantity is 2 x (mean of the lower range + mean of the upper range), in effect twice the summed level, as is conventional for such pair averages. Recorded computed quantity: 21.1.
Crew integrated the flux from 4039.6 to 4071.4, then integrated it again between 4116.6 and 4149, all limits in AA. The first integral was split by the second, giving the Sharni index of 0.99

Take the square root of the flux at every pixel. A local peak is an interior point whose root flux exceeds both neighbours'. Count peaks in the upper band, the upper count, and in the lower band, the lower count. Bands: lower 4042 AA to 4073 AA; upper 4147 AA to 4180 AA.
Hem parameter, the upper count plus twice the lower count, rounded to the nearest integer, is 13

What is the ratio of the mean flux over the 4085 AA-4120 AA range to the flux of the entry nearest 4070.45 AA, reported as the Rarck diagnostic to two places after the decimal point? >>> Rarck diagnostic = 0.99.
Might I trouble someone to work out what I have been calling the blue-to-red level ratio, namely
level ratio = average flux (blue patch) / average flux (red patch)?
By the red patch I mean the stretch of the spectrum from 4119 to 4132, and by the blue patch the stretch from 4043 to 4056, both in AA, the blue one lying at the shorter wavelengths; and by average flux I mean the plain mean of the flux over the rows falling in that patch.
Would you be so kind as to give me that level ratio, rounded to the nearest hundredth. 1.04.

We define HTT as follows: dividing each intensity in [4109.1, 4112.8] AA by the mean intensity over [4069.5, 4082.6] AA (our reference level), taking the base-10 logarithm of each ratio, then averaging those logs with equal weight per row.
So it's 0.004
